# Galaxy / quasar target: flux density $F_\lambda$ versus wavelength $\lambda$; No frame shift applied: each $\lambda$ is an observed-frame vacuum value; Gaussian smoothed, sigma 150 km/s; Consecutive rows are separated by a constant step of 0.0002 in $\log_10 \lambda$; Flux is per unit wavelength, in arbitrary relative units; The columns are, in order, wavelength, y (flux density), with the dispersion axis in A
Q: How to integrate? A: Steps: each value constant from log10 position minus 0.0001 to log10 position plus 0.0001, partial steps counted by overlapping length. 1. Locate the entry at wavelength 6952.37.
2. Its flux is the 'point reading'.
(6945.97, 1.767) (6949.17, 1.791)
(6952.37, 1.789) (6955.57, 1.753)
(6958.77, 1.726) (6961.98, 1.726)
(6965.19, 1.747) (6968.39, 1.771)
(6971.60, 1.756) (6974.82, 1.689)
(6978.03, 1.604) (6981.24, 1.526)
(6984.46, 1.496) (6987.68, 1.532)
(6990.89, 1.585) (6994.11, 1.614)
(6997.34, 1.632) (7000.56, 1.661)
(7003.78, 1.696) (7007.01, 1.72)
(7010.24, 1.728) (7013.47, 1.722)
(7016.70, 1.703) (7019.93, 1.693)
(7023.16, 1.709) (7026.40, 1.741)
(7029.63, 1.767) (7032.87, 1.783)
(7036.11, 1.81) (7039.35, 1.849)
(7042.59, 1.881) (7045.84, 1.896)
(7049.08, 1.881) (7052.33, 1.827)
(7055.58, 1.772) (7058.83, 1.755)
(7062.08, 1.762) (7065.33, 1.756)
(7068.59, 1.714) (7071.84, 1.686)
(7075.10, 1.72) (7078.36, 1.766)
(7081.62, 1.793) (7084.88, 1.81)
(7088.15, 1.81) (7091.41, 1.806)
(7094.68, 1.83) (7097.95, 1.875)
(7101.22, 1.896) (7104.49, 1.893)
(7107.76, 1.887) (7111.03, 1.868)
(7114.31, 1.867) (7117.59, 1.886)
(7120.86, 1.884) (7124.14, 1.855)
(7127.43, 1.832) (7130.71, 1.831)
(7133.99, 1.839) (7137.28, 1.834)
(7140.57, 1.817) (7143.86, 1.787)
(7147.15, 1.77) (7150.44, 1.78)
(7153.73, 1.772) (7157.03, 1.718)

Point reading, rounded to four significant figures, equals 1.789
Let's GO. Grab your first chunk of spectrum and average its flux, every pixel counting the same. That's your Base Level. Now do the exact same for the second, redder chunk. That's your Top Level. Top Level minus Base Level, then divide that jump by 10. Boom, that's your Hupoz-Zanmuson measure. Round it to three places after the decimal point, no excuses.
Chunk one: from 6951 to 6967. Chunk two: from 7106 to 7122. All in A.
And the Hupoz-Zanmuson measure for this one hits 0.013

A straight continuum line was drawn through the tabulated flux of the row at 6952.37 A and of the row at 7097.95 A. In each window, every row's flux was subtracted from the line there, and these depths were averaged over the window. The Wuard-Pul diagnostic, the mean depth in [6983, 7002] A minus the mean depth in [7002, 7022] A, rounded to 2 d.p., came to 0.11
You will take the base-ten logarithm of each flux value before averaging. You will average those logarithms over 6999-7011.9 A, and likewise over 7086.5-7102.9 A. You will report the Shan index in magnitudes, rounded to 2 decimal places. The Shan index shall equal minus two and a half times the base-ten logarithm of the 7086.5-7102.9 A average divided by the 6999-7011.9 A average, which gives -0.15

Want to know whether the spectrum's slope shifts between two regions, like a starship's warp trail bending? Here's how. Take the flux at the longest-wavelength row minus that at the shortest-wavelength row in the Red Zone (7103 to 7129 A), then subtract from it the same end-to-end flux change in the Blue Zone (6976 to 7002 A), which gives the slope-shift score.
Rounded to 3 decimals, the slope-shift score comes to -0.118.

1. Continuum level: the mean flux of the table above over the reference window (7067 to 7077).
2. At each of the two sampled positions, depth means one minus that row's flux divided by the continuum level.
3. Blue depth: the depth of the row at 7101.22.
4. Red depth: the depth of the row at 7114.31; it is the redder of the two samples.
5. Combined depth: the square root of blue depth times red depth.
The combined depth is 0.10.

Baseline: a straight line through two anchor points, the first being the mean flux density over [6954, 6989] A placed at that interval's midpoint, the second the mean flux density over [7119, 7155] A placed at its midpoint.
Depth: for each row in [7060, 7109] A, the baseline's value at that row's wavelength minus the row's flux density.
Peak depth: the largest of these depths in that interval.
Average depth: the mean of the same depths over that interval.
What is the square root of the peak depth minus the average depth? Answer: 0.32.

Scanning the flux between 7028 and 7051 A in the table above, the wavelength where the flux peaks 7045.84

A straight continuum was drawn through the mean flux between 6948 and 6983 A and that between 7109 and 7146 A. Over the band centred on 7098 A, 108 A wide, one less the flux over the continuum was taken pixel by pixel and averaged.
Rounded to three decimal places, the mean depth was 0.002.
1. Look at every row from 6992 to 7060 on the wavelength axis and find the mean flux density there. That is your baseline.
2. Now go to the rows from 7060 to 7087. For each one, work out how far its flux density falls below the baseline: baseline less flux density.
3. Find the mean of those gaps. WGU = 0.00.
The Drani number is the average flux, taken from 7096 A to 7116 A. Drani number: 1.88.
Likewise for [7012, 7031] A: 1.72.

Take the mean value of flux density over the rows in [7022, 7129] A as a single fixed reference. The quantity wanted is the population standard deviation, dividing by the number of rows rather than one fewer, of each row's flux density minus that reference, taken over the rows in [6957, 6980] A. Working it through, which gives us 0.052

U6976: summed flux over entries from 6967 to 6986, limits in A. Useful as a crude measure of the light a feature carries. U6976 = 9.8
